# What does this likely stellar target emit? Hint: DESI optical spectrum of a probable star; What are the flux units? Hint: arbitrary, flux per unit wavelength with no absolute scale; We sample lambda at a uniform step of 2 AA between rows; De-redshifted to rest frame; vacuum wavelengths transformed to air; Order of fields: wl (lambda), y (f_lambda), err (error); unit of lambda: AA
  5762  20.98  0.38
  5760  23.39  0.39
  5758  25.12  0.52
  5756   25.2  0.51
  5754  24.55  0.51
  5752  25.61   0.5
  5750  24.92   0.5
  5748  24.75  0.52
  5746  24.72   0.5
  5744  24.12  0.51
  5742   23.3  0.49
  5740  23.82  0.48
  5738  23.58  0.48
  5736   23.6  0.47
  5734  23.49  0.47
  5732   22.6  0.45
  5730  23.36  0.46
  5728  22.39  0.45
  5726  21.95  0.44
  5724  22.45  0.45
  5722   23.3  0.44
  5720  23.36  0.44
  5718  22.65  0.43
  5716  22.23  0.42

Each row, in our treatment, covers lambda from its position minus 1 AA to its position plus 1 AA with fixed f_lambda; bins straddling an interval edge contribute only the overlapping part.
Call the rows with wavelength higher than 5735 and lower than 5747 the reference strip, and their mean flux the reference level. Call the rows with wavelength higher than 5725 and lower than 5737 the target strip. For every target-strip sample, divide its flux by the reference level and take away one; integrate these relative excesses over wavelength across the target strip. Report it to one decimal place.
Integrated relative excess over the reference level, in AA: -0.5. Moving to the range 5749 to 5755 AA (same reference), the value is 0.3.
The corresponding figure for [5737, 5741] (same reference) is 0.0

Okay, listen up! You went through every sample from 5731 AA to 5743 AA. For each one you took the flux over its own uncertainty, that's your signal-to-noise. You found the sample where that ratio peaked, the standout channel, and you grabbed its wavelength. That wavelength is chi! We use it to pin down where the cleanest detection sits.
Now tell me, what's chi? 5732 AA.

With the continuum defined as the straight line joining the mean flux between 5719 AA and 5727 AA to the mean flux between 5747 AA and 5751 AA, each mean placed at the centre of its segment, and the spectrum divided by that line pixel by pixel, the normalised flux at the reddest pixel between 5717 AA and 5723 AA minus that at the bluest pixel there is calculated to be 0.01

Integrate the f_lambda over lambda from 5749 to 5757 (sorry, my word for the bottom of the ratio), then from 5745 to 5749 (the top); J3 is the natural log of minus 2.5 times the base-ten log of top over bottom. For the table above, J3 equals -0.3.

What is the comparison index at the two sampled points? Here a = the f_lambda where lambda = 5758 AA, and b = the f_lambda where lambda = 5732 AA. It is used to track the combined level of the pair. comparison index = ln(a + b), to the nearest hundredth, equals 3.87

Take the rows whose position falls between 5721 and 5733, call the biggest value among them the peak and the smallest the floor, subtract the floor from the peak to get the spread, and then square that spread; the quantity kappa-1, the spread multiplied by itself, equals 1.99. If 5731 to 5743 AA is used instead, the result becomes 1.49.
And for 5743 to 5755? 2.22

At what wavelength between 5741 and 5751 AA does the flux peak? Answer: 5750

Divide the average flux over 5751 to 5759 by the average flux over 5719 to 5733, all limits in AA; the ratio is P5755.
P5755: 1.10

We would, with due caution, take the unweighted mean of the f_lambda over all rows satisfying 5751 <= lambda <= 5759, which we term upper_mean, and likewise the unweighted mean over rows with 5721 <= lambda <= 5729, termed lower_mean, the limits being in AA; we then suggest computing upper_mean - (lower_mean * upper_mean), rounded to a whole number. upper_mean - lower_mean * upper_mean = -541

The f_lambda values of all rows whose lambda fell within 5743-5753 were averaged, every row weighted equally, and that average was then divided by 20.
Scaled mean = 1.24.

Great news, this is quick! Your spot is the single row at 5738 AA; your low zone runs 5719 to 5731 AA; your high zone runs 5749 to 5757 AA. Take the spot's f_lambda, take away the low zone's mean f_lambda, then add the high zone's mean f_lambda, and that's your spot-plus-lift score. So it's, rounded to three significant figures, 25.8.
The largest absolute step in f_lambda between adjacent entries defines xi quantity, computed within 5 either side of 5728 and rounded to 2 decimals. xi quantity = 0.97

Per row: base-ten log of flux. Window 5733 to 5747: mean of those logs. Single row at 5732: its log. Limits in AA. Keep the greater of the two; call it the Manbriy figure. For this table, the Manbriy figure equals 1.38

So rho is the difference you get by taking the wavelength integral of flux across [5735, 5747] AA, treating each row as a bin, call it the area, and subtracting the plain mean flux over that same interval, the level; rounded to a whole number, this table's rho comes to 262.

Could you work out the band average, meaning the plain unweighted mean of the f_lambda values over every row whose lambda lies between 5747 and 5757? 25.0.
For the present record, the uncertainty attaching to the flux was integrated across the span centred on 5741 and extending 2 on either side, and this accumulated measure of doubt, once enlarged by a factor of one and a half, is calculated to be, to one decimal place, 2.9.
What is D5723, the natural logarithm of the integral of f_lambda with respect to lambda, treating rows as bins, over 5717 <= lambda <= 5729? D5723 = 5.61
